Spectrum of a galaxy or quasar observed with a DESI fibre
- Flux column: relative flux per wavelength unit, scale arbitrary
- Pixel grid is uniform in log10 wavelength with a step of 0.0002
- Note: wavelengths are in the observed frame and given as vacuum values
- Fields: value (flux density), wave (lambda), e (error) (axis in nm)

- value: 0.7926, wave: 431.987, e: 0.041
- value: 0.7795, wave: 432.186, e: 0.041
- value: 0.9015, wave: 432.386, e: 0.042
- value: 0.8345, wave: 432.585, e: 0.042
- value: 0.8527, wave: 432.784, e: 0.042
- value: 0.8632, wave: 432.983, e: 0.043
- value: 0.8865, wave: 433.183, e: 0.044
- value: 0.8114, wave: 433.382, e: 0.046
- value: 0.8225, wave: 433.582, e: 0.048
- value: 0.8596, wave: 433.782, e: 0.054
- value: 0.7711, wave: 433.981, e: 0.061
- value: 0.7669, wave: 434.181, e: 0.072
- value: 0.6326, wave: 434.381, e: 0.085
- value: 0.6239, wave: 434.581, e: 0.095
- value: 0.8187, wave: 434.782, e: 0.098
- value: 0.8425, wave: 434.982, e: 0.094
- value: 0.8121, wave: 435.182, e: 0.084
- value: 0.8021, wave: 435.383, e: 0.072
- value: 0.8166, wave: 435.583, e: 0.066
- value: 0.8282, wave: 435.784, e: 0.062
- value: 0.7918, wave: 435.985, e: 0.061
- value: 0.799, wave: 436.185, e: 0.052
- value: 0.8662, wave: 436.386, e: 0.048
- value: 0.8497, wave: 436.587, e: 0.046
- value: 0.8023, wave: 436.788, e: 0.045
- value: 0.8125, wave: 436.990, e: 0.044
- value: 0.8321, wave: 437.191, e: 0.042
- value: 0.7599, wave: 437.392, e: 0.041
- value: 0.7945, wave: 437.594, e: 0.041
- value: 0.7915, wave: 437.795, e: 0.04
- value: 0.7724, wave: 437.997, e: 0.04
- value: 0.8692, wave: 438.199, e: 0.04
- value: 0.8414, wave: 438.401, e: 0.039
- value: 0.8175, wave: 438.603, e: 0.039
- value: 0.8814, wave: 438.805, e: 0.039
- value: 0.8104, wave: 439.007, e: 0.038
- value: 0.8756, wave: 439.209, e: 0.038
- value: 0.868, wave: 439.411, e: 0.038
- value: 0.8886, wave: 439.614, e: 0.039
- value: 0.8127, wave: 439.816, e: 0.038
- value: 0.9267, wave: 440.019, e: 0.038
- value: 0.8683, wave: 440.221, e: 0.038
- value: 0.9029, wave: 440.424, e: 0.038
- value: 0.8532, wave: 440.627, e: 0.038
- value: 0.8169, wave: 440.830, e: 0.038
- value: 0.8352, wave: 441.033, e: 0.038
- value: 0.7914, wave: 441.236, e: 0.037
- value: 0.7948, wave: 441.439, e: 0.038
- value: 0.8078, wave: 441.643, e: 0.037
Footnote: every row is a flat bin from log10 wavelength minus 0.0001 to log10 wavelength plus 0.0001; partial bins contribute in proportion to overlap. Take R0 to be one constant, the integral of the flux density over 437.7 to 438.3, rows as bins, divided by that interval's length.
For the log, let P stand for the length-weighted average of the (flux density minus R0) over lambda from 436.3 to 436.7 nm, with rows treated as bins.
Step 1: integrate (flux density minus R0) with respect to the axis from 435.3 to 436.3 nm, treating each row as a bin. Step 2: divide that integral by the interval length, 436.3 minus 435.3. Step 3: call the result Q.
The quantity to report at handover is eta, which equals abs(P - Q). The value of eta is 0.047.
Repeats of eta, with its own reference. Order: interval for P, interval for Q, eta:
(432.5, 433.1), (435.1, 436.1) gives 0.042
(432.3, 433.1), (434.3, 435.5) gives 0.105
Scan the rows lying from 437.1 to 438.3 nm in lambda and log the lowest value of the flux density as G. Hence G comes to 0.7599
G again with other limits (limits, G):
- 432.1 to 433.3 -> 0.7795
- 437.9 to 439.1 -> 0.7724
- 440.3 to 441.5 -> 0.7914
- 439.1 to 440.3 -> 0.8127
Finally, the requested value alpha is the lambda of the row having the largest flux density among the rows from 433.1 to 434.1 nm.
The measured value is 433.183 nm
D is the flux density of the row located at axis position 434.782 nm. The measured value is 0.8187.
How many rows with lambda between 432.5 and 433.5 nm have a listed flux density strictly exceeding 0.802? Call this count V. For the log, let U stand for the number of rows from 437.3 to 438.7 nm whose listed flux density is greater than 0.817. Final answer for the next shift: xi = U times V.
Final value 15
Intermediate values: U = 3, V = 5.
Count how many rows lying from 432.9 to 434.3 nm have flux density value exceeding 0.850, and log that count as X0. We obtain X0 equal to 3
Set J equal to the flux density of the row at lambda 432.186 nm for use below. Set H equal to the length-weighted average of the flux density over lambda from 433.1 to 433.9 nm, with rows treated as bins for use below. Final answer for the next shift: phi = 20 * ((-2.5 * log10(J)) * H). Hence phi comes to 4.6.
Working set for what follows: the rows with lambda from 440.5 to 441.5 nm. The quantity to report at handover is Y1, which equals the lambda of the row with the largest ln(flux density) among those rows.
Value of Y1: 440.627 nm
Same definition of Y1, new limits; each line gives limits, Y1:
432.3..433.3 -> 432.386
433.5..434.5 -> 433.782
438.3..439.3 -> 438.805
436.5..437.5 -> 436.587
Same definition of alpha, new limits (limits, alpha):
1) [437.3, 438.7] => 438.199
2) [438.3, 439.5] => 438.805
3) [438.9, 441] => 440.019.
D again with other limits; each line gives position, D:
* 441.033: 0.8352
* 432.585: 0.8345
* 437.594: 0.7945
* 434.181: 0.7669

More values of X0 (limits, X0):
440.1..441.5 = 3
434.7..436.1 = 0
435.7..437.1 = 1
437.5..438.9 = 2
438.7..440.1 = 5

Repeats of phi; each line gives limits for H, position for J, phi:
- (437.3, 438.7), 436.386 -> 2.5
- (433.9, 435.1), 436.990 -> 3.4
